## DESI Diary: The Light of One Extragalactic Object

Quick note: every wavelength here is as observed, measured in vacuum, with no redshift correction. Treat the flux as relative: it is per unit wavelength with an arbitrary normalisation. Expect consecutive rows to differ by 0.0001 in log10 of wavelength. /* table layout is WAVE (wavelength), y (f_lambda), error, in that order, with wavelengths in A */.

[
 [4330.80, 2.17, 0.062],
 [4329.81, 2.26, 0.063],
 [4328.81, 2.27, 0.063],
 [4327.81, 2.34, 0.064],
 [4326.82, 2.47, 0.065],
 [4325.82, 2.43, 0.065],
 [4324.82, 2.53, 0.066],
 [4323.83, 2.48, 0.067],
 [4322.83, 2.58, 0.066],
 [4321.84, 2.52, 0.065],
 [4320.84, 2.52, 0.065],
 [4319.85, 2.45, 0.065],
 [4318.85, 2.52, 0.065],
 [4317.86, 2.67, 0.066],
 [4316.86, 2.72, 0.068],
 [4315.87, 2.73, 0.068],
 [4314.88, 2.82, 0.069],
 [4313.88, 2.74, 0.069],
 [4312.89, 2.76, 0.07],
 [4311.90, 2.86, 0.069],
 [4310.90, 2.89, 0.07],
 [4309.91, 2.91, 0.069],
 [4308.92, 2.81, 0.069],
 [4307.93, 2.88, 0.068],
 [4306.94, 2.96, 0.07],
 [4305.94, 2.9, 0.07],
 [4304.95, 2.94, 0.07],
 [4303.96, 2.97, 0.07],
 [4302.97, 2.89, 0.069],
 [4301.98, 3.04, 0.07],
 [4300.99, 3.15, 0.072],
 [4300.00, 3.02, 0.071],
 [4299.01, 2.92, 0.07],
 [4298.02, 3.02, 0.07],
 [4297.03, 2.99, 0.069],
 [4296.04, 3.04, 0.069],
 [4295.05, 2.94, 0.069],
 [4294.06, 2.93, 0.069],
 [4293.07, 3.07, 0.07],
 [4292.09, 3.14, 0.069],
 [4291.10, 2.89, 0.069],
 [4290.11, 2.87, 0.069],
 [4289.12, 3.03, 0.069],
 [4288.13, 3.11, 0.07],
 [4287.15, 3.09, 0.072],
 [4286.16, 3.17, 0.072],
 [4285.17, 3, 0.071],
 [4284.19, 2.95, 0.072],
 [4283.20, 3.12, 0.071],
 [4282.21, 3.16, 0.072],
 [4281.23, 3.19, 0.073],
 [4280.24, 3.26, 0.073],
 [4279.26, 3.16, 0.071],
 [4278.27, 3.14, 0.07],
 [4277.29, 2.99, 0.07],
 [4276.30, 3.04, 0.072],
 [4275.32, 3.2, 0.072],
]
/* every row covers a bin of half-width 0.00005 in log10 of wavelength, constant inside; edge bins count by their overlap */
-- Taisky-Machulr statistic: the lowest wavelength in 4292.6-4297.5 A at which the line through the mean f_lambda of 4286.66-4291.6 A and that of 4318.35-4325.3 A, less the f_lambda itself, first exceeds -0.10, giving 4294.06 A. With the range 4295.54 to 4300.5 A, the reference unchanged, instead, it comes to 4299.01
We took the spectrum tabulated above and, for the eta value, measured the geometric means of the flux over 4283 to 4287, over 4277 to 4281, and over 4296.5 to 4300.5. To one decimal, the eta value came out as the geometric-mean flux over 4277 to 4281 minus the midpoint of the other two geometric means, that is 0.1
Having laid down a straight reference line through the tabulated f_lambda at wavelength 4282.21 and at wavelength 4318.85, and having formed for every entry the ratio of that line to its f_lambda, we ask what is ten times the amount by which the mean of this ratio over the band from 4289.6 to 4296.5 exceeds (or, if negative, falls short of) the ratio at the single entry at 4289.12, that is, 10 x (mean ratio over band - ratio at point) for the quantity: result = -0.1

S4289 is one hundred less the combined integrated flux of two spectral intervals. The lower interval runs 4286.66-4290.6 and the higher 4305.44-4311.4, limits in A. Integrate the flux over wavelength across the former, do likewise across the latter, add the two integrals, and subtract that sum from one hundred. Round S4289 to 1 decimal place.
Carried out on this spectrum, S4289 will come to 70.8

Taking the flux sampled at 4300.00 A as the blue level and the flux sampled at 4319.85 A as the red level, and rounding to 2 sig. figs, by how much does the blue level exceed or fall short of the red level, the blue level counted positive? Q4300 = 0.57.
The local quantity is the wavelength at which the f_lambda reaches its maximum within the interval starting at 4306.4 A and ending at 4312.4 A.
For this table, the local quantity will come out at 4306.94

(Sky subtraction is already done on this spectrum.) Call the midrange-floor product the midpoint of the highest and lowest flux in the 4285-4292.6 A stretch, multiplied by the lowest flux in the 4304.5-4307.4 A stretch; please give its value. 8.8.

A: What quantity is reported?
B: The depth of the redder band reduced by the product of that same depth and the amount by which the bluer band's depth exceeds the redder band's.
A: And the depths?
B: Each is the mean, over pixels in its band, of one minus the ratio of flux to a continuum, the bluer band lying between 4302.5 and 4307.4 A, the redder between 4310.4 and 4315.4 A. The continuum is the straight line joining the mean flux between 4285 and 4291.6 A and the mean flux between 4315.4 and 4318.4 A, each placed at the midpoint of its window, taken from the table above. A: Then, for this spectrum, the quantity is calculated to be -0.023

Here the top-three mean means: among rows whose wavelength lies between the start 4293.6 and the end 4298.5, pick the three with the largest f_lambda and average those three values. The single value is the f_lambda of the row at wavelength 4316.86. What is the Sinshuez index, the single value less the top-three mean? -0.30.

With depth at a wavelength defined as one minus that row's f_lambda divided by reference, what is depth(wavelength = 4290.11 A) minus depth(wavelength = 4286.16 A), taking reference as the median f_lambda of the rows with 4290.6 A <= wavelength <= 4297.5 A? 0.10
